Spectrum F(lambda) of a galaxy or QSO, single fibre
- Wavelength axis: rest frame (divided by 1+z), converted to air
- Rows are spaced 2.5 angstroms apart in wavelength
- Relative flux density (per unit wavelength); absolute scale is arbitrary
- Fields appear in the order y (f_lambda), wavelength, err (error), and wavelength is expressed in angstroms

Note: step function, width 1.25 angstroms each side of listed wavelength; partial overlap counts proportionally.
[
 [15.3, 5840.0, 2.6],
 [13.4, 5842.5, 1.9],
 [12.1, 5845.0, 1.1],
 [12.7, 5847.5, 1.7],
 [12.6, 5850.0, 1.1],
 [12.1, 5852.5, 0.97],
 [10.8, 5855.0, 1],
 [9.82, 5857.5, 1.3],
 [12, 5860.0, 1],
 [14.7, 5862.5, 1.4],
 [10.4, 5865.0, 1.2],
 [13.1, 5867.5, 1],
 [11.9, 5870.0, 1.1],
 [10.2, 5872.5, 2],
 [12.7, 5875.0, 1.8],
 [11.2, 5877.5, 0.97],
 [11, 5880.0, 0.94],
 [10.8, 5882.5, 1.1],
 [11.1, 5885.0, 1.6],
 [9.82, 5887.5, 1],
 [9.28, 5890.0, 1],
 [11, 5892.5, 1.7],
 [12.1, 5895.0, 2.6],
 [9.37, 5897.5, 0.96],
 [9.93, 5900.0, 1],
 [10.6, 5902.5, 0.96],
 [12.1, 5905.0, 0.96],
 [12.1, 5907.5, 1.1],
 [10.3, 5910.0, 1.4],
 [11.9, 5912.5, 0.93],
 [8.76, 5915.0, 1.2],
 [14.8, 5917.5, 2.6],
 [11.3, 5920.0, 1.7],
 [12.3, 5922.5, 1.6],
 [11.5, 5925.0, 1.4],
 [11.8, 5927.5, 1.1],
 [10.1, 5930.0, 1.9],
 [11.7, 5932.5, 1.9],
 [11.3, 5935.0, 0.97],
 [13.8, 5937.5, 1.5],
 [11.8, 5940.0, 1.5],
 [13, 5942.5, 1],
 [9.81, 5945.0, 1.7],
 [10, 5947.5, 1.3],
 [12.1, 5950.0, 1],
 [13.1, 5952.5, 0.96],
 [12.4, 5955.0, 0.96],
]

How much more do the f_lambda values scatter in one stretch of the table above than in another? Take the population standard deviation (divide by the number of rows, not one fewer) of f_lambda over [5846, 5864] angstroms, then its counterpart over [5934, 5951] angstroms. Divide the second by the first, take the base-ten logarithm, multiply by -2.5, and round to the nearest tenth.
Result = 0.1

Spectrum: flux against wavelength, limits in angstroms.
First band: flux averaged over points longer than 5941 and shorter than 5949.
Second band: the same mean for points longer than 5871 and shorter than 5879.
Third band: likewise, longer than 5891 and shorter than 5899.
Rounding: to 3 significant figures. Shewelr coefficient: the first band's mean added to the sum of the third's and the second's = 33.1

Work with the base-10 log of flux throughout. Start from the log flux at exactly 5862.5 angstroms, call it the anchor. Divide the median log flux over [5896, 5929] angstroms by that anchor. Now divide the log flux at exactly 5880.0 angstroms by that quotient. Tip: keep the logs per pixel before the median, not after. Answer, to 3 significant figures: 1.15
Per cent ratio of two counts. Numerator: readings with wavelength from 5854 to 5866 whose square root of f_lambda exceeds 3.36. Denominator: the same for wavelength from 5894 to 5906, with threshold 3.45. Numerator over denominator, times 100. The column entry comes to 100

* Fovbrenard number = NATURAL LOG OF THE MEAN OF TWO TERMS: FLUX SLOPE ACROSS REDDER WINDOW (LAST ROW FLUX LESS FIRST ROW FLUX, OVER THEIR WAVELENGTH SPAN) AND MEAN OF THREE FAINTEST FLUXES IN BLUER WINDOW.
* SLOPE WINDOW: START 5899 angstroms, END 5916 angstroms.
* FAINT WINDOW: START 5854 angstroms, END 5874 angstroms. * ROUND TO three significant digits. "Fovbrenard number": 1.62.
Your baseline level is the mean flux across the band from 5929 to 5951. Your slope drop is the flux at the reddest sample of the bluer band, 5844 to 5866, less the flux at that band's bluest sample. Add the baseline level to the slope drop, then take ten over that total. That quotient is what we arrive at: 1.0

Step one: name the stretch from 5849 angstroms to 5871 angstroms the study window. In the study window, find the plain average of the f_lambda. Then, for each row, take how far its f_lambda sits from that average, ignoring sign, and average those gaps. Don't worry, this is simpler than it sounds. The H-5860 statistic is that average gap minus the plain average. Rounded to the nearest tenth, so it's -10.9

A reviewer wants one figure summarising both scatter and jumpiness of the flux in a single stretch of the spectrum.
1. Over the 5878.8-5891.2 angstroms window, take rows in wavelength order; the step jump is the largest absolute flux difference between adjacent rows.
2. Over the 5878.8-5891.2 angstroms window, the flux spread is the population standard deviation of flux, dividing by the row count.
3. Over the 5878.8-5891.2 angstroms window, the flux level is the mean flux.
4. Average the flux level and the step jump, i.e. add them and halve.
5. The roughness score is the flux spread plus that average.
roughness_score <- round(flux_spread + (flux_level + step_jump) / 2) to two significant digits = 6.6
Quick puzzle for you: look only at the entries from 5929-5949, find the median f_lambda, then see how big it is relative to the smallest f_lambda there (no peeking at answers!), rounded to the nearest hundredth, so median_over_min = 1.17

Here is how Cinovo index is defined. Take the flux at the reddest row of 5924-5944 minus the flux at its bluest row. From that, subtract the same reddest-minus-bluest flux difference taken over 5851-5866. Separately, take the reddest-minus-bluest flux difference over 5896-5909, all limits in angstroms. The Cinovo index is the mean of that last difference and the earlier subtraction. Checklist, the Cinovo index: 3.0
